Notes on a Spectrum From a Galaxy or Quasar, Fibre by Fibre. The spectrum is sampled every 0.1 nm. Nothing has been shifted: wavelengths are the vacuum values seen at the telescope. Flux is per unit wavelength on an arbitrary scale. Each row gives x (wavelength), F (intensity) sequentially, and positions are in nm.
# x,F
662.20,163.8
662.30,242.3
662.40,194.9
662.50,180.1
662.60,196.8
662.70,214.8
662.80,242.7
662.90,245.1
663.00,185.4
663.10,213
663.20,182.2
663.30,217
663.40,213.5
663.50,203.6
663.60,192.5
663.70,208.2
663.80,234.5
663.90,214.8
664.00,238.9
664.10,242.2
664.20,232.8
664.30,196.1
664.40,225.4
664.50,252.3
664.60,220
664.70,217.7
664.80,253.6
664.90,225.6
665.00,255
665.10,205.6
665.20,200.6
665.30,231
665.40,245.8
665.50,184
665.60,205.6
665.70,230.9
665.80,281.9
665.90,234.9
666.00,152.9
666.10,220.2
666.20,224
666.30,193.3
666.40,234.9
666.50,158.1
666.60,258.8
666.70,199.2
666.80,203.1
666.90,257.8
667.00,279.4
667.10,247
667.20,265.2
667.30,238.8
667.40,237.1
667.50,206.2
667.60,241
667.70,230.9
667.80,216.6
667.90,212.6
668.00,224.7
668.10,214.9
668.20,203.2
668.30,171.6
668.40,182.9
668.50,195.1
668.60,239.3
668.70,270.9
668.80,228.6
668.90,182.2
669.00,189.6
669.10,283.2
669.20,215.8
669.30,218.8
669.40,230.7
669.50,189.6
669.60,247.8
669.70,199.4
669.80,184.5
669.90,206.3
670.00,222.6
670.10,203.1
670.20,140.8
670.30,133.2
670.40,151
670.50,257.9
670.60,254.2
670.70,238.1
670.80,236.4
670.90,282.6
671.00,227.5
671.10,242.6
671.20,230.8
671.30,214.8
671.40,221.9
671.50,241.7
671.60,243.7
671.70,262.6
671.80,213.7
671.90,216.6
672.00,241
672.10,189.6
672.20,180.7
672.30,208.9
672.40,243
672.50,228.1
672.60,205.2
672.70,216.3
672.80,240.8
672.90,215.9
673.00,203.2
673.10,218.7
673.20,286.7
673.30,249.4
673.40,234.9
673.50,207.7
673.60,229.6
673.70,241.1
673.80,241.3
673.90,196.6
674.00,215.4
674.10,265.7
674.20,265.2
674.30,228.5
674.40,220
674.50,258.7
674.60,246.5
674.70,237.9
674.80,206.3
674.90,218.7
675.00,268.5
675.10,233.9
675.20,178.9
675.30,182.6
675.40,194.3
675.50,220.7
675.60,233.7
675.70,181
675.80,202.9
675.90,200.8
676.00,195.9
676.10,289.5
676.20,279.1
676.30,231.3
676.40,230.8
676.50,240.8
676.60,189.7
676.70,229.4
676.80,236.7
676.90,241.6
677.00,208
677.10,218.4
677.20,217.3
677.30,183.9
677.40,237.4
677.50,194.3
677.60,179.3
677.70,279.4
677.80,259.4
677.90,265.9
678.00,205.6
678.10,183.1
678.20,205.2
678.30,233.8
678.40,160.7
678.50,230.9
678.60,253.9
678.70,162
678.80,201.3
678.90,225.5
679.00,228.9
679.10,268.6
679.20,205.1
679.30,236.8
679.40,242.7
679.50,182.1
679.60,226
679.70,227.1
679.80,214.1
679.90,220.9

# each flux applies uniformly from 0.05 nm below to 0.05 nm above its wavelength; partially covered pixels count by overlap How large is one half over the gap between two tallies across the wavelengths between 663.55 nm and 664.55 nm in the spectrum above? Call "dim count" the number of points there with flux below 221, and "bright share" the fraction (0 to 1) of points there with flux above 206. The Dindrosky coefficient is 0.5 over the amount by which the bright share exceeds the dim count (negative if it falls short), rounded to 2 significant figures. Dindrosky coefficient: -0.16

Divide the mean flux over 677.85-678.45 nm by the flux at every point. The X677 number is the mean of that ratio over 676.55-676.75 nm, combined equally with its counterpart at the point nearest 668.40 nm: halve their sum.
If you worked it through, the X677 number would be 1.07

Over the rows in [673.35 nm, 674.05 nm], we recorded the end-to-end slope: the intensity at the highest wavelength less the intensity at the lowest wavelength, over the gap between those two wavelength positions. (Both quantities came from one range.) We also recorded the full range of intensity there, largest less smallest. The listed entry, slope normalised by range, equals -0.7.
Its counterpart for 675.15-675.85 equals 0.7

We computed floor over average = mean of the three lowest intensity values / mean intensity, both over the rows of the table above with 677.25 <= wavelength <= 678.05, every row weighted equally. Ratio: 0.824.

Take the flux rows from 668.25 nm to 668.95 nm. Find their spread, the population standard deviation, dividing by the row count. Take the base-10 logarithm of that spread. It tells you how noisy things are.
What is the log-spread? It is 1.53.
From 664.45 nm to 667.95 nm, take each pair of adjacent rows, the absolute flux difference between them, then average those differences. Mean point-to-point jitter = 34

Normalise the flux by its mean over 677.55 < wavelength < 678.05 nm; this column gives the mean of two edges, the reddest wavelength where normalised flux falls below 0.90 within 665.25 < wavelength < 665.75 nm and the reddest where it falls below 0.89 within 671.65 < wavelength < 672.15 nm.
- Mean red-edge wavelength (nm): 668.85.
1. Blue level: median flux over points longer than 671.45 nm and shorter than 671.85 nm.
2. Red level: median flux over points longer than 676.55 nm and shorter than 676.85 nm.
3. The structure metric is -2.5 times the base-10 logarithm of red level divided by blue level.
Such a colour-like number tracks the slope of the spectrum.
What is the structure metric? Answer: 0.06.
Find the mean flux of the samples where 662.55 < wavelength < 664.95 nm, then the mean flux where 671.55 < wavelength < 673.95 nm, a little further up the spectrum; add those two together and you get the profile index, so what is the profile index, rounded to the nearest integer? 445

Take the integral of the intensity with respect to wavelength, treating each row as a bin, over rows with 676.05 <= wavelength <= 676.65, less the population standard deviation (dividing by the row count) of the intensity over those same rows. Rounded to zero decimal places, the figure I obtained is 113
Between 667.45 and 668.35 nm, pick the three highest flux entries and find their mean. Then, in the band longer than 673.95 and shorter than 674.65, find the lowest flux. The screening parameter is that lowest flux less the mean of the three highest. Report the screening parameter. -17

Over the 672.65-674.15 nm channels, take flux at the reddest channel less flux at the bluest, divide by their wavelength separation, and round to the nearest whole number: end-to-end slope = 35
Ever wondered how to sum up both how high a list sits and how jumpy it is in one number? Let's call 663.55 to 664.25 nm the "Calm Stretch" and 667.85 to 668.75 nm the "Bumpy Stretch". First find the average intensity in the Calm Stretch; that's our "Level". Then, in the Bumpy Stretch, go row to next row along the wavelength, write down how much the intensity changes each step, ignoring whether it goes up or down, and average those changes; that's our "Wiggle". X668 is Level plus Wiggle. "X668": 244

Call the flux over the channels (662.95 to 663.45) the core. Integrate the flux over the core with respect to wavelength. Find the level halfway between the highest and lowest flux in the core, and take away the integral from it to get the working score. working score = 98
